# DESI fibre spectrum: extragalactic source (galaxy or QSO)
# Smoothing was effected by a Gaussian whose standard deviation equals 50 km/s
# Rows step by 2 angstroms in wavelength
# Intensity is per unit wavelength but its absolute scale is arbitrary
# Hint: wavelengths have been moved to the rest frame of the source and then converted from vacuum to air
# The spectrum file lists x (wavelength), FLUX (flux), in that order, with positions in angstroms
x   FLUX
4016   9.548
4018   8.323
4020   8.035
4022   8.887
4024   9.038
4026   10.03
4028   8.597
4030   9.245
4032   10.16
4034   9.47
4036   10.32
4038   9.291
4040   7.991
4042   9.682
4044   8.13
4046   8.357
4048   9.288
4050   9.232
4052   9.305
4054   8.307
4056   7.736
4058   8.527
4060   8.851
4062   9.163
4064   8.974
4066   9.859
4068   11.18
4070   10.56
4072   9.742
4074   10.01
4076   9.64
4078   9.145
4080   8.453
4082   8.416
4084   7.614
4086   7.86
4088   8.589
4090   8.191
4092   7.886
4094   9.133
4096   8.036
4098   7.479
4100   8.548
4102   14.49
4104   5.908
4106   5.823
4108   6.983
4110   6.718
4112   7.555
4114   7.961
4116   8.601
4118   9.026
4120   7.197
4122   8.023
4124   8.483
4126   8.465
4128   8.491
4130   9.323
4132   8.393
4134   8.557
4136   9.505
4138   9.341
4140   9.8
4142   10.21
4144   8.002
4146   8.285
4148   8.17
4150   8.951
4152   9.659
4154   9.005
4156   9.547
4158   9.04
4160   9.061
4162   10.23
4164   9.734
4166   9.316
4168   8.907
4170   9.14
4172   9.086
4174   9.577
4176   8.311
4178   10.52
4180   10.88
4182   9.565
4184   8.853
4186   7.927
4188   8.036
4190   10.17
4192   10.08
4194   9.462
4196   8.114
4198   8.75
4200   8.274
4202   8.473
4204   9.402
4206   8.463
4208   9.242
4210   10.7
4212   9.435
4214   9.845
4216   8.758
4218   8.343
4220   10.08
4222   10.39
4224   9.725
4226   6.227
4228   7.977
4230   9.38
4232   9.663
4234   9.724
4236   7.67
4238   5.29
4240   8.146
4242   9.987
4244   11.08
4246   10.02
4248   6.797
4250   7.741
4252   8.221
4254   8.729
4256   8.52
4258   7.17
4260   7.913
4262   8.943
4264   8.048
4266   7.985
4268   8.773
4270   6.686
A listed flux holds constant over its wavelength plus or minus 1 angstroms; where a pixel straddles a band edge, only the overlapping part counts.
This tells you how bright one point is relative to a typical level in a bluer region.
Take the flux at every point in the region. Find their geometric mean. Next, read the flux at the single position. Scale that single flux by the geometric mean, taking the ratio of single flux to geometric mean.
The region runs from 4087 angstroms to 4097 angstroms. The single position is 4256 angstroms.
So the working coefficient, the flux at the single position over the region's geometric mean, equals 1.02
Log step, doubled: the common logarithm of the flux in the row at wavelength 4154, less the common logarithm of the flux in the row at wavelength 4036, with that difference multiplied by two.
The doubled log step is -0.12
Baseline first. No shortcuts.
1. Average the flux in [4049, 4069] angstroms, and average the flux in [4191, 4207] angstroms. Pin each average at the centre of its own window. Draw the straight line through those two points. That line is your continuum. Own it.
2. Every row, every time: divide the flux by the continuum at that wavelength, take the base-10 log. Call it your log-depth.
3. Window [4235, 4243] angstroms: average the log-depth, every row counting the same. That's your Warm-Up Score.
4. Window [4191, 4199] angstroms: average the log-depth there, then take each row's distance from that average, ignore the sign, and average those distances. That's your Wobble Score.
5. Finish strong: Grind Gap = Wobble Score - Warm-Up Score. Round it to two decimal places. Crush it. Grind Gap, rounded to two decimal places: 0.10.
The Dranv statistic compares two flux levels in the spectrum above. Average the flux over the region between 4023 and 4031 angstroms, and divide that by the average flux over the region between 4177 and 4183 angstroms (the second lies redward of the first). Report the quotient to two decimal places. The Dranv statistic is 0.89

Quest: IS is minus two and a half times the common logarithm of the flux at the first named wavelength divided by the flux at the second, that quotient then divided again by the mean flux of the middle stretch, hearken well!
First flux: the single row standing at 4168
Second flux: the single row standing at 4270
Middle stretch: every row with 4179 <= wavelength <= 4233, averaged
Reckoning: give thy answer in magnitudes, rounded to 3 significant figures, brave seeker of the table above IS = 2.09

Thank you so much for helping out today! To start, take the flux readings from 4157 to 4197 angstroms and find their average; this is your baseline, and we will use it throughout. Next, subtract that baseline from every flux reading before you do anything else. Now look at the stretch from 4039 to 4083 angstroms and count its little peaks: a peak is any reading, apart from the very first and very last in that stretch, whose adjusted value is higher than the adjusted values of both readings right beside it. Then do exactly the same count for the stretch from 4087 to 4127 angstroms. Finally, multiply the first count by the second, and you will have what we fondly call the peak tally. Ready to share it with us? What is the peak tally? 30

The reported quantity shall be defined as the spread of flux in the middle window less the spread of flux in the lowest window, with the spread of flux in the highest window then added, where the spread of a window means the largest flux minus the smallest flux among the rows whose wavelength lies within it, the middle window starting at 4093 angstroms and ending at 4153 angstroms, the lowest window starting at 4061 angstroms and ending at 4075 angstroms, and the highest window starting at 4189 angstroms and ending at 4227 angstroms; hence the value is 11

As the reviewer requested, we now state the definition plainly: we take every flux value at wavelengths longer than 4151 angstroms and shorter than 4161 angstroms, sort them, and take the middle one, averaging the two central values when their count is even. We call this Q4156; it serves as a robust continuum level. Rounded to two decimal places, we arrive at 9.06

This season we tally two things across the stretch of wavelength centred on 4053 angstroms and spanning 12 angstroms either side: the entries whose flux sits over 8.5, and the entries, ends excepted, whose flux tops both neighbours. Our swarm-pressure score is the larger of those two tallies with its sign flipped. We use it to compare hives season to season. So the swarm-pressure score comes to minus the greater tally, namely -8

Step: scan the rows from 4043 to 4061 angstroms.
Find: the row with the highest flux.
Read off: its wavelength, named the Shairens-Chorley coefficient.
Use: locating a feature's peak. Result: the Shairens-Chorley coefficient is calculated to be 4052 angstroms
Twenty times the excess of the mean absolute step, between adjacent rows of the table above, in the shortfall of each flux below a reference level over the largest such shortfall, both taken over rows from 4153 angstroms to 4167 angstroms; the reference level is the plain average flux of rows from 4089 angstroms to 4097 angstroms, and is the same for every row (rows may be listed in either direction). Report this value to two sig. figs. 24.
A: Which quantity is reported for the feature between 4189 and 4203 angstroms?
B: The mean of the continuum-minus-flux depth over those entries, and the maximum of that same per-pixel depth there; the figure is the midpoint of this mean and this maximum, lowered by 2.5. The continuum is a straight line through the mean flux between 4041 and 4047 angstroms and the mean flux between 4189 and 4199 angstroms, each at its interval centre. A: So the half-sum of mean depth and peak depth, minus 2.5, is -1.8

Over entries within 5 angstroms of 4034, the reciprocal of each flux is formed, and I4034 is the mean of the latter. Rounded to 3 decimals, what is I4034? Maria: 0.103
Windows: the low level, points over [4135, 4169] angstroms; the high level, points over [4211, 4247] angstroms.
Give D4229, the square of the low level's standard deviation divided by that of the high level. 0.19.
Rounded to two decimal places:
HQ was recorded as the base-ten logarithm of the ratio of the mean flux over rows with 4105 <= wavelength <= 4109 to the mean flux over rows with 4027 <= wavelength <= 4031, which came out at -0.14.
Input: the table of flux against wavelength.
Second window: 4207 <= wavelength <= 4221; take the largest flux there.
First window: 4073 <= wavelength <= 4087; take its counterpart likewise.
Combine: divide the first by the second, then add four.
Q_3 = 4.94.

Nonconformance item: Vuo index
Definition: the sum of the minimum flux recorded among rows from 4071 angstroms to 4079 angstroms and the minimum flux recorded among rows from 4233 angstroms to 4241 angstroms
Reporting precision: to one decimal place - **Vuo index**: 14.4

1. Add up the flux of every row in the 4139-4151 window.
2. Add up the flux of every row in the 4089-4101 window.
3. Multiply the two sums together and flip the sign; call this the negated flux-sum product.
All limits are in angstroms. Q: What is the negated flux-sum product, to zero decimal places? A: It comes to -2632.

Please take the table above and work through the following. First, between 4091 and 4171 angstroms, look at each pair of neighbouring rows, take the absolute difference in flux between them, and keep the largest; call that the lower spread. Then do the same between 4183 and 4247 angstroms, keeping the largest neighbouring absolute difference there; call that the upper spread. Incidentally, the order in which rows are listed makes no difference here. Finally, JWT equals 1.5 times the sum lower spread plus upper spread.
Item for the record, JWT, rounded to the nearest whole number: 18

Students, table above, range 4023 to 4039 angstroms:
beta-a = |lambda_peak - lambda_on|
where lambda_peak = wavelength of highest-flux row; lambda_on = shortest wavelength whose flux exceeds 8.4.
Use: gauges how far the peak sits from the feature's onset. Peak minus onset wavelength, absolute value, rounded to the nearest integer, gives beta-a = 12 angstroms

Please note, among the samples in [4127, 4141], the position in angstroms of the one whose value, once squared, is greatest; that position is 4140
